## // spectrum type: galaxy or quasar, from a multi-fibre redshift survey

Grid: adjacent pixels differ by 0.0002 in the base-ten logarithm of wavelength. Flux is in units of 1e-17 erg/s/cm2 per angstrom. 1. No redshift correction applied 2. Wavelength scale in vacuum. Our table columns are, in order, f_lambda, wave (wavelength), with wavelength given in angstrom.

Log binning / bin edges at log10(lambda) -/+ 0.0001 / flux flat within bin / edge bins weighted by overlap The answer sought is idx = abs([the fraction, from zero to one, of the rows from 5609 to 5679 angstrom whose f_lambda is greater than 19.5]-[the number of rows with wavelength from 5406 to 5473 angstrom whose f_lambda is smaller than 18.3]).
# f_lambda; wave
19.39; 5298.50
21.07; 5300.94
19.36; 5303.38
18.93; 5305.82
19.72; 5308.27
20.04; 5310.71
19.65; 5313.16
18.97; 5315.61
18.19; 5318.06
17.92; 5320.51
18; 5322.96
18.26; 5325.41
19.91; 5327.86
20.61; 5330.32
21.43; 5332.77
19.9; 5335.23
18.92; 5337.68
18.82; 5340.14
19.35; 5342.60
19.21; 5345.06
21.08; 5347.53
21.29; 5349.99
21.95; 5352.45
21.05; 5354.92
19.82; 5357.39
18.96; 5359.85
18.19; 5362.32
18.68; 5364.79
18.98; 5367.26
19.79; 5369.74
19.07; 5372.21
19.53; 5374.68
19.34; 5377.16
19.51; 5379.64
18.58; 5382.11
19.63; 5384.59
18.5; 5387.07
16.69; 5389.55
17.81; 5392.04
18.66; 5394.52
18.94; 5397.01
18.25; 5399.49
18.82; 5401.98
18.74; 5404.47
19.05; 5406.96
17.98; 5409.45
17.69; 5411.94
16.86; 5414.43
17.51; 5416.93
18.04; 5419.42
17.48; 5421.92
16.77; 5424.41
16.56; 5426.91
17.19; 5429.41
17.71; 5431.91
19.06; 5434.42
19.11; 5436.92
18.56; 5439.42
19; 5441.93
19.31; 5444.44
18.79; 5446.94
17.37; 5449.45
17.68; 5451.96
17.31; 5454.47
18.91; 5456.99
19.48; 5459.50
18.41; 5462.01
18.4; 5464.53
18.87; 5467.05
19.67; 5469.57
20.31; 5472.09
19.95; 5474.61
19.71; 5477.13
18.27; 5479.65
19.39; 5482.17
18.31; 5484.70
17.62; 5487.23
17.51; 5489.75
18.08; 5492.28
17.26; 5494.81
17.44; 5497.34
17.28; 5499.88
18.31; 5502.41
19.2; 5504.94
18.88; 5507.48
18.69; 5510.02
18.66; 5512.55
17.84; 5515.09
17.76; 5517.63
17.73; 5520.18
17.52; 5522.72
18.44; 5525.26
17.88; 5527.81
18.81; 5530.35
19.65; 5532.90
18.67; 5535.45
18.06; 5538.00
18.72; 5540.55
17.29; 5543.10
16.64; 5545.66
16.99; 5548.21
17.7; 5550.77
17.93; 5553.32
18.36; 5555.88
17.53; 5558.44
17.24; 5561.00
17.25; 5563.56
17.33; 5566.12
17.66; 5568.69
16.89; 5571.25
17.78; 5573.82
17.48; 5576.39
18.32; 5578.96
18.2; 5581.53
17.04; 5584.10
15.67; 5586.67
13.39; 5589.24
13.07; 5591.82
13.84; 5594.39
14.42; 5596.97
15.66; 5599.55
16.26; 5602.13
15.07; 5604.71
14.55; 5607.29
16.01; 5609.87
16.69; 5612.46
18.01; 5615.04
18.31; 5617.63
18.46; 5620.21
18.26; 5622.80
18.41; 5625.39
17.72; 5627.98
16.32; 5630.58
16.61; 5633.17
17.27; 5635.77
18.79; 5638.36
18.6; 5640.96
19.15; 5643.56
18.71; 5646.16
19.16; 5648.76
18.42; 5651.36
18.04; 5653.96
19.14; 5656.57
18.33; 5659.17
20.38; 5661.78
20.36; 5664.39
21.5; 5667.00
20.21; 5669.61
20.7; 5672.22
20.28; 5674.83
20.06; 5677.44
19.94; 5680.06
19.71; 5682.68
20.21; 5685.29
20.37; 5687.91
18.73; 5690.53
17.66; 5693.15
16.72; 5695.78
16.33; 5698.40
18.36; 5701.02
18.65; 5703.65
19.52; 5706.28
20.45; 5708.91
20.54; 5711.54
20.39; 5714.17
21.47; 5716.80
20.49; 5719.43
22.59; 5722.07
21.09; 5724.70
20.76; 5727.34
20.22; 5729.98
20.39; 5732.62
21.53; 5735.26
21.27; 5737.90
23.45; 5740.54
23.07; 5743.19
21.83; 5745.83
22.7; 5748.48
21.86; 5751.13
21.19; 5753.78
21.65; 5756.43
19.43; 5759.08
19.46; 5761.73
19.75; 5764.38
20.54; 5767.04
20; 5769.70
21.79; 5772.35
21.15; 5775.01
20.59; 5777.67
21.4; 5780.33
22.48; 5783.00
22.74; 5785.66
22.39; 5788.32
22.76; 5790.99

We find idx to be 13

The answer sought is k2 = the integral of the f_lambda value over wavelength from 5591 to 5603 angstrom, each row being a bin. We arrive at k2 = 176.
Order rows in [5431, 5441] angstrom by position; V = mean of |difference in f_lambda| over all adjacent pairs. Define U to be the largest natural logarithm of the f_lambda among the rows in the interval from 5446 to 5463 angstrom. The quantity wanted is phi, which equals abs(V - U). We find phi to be 2.32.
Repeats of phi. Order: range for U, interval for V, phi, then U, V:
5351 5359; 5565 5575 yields 2.43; 3.09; 0.66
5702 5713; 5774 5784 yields 2.21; 3.02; 0.82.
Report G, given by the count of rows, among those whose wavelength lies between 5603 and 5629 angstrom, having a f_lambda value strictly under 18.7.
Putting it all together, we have 10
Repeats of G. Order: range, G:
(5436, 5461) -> 4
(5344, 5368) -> 2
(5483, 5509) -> 8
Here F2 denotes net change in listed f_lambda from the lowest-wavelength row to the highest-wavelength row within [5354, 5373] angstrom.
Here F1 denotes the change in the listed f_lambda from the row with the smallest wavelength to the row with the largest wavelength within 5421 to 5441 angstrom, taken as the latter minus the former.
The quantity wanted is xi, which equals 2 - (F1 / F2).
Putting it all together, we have 2.5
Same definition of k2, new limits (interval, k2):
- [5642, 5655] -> 243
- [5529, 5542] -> 244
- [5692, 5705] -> 228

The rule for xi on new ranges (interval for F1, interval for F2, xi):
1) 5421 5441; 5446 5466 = 4.8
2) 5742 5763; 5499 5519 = 9.5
